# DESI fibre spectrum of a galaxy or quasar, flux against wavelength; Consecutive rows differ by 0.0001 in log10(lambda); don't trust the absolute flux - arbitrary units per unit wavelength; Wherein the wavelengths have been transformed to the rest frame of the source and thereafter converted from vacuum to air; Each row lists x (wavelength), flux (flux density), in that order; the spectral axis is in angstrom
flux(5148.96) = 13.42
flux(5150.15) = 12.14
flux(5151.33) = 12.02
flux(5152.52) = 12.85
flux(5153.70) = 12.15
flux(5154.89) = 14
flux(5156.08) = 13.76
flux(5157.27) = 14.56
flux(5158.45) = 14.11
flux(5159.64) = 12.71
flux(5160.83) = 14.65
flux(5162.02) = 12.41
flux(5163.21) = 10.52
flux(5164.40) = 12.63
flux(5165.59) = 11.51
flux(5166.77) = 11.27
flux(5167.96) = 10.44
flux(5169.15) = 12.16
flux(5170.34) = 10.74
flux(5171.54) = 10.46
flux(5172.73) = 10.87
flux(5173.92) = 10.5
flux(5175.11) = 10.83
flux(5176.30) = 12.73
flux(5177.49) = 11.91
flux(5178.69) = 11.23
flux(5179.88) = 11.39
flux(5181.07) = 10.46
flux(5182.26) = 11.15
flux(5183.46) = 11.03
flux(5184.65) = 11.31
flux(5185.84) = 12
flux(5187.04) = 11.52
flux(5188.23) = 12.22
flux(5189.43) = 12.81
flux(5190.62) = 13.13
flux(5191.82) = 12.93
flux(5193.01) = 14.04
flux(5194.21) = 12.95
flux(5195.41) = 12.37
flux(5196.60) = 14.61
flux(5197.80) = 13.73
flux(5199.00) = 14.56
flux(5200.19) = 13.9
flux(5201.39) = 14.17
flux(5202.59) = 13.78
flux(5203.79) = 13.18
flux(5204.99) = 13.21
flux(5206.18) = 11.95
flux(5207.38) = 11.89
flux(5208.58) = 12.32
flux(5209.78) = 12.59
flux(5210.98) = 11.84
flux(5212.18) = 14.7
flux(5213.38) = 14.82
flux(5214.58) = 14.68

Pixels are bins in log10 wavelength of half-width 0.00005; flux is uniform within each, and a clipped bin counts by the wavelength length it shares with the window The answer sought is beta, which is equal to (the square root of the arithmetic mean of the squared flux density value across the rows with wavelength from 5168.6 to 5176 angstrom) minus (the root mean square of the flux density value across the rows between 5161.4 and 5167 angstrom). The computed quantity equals -0.8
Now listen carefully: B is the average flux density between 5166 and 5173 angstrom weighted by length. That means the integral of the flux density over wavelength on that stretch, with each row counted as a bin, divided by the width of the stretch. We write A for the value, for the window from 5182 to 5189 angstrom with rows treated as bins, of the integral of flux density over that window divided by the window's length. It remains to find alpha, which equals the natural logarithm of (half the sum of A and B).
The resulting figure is 2.42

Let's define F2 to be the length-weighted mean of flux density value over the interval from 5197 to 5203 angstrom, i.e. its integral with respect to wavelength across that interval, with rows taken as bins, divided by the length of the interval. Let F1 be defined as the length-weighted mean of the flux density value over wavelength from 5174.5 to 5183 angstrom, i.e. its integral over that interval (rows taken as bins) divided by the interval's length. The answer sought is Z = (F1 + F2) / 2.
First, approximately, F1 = 11.4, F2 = 14.0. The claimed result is 12.7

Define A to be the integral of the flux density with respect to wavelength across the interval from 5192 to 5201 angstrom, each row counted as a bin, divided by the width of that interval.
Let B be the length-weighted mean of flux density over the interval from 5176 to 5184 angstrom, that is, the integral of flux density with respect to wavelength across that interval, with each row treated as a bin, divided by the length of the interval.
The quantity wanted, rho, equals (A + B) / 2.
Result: 12.5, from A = 13.7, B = 11.4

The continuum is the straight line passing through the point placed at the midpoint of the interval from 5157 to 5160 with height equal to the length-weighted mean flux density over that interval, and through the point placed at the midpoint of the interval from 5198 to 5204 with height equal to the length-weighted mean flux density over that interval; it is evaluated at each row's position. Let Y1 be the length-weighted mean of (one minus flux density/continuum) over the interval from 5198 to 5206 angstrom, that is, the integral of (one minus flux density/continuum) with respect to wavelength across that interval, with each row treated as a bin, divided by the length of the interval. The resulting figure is 0.02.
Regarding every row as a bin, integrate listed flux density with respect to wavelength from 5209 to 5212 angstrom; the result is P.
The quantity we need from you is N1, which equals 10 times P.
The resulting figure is 377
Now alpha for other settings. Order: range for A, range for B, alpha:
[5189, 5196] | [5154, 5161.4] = 2.60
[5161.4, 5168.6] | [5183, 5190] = 2.46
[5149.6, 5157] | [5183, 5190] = 2.51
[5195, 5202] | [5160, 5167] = 2.57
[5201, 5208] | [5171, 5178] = 2.49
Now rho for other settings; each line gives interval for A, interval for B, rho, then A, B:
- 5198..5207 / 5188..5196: 13.2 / 13.5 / 12.9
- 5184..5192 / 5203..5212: 12.4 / 12.2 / 12.6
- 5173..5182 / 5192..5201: 12.5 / 11.3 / 13.7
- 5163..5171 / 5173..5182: 11.3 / 11.4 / 11.3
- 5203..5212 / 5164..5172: 11.9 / 12.6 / 11.3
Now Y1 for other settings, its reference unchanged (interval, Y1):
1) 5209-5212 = 0.10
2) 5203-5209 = 0.10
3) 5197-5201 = -0.01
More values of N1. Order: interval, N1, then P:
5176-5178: 246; 25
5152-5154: 252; 25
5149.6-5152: 291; 29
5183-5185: 224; 22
